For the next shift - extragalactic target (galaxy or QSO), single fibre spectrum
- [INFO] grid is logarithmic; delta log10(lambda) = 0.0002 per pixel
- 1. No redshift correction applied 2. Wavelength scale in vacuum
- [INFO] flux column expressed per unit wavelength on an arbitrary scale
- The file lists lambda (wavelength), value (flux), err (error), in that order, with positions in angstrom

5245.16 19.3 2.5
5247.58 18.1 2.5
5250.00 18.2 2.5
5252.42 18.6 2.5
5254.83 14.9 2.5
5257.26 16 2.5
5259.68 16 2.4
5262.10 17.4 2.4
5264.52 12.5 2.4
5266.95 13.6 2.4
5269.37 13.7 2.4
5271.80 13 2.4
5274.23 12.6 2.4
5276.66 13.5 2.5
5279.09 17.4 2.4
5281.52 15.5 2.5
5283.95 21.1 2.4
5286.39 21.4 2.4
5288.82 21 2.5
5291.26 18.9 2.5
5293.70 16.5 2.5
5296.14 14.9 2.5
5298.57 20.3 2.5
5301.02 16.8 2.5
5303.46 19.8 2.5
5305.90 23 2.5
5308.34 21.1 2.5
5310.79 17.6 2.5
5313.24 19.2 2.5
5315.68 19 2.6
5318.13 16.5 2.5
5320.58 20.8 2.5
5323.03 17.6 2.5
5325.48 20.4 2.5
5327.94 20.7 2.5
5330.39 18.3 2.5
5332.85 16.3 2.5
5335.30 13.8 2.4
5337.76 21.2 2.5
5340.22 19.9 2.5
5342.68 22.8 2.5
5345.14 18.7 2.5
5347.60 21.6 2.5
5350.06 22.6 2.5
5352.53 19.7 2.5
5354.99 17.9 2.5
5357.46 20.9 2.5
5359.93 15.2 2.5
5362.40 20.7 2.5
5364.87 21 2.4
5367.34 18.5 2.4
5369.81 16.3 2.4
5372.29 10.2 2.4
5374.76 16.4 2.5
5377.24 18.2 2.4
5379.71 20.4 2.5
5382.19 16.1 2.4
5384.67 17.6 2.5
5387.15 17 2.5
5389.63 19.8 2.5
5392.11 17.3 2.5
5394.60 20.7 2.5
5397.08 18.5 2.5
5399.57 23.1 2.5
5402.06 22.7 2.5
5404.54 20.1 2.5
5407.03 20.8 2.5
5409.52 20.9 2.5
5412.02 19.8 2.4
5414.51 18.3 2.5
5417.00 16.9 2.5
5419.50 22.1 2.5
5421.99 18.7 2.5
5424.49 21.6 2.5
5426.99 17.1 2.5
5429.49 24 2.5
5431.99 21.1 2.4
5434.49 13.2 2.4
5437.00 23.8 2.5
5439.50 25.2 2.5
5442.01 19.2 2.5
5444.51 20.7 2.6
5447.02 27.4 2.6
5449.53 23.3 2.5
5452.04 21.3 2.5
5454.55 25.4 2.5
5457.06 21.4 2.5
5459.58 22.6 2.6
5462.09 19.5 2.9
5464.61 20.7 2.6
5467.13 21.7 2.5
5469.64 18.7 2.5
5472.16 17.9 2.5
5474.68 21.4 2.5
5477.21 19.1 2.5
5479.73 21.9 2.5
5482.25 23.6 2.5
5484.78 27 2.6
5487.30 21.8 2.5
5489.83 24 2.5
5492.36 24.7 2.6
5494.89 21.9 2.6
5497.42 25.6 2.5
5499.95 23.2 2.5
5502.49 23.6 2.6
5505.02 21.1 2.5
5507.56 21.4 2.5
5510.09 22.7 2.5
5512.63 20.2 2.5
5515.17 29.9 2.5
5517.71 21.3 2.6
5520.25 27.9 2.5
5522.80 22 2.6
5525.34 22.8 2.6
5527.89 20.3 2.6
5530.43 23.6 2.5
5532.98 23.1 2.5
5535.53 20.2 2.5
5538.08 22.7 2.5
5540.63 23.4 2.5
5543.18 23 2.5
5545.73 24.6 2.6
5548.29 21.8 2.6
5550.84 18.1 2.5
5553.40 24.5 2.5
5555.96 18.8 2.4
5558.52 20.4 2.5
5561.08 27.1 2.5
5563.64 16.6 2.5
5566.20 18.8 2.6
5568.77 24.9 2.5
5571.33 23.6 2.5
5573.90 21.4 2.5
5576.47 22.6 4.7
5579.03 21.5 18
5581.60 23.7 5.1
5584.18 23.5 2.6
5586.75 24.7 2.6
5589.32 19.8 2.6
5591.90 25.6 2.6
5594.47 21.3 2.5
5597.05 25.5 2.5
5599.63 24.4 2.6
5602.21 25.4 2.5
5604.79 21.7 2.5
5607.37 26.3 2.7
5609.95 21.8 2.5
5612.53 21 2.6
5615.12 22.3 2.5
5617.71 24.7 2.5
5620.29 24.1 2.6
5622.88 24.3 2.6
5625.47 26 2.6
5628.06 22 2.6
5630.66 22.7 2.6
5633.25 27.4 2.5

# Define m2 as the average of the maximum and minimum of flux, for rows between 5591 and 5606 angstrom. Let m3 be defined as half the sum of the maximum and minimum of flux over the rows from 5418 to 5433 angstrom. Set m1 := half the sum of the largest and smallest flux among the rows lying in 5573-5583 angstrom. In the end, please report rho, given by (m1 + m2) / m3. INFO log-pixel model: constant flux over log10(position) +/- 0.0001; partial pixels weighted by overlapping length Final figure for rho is 2.24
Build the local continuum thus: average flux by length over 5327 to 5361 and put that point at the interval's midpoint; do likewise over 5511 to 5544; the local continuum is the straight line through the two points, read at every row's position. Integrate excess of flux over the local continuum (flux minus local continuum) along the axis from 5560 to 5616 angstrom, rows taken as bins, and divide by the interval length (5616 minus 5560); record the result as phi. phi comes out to -1.5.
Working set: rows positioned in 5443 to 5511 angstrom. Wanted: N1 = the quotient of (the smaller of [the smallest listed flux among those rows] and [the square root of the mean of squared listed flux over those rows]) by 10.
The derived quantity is 1.8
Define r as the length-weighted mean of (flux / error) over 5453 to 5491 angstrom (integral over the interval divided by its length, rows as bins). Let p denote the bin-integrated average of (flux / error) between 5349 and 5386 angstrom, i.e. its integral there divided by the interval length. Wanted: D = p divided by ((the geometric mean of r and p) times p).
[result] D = 0.126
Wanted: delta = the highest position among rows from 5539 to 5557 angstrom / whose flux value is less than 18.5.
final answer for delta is 5550.84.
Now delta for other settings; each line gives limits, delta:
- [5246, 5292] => 5281.52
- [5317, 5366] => 5359.93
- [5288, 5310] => 5301.02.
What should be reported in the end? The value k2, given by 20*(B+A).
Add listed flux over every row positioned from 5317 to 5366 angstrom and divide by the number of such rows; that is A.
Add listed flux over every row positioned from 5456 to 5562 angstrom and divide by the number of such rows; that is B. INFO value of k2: 835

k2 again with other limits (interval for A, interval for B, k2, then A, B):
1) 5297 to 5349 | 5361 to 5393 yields 739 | 19.3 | 17.7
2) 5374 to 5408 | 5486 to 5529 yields 848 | 19.2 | 23.2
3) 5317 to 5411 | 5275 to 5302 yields 738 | 19.0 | 17.9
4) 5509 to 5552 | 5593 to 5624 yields 927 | 22.8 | 23.6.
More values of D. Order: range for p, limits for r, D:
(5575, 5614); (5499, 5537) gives 0.117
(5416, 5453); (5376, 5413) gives 0.123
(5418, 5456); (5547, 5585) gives 0.124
